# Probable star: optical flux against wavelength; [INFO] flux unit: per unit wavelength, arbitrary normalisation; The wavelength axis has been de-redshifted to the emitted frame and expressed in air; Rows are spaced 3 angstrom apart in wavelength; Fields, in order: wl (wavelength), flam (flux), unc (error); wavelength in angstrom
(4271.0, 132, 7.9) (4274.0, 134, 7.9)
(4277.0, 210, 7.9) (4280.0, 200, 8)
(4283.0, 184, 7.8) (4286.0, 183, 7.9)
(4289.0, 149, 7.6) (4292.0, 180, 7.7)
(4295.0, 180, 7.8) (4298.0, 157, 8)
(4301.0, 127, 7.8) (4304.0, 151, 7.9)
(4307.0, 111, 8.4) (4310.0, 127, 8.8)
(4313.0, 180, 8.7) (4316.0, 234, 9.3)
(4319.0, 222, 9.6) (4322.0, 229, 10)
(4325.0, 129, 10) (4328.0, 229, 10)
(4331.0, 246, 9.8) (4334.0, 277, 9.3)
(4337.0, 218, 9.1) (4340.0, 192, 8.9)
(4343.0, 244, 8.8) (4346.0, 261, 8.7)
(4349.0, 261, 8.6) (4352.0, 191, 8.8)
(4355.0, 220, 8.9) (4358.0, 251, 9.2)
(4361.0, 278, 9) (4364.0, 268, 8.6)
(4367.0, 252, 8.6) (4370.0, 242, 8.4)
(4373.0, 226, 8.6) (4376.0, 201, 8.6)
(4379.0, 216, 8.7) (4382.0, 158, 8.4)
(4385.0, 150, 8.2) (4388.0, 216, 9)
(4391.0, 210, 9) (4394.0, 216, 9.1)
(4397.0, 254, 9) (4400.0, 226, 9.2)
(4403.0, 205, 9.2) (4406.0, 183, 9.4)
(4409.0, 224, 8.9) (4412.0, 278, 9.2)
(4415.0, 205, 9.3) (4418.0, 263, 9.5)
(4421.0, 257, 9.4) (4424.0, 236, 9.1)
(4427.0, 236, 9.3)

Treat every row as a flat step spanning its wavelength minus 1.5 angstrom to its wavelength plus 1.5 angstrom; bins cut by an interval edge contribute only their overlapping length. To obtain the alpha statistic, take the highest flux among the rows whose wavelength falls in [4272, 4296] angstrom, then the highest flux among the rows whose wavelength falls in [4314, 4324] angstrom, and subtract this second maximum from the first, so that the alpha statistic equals -24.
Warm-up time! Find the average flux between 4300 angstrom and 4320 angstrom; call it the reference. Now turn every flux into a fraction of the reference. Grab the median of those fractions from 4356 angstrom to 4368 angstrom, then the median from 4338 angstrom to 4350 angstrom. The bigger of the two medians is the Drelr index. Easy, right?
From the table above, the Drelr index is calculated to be 1.58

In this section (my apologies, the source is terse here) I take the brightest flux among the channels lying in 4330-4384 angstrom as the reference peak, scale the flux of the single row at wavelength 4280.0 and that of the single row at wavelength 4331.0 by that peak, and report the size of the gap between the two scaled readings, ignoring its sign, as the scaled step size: 0.17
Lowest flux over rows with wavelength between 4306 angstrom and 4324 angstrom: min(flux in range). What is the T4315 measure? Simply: 111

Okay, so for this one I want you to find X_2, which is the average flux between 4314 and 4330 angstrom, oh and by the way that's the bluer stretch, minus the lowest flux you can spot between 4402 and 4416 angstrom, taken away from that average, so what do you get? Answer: 26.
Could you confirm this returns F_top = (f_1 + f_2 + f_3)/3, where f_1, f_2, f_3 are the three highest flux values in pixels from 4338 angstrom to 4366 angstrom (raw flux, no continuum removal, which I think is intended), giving 269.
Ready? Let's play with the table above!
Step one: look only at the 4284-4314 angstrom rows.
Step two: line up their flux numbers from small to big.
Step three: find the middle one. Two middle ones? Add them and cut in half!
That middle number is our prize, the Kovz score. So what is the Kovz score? 154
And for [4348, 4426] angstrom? 225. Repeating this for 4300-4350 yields 222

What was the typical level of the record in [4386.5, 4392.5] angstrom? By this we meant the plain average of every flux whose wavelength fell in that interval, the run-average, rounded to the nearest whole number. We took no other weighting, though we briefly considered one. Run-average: 213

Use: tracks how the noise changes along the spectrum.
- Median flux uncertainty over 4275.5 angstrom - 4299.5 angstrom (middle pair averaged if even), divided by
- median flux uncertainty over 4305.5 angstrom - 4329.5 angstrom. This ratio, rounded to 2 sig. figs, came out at 0.83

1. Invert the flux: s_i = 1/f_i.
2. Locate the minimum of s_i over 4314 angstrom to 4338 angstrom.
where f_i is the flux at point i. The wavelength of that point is 4334.0 angstrom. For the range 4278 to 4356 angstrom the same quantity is 4334.0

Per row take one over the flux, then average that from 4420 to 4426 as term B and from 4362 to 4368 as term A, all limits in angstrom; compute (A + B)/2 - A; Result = 0.0001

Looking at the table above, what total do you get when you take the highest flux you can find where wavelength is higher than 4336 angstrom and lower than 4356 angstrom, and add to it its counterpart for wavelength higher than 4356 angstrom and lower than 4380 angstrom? 539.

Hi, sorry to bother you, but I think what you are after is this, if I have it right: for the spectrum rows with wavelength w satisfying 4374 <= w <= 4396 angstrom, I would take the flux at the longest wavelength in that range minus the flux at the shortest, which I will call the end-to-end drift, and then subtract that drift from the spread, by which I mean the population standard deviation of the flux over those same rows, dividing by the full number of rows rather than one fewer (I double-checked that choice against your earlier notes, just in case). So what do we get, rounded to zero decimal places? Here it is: 12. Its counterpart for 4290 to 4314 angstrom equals 26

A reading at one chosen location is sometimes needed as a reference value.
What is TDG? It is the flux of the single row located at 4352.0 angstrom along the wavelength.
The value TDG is 191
